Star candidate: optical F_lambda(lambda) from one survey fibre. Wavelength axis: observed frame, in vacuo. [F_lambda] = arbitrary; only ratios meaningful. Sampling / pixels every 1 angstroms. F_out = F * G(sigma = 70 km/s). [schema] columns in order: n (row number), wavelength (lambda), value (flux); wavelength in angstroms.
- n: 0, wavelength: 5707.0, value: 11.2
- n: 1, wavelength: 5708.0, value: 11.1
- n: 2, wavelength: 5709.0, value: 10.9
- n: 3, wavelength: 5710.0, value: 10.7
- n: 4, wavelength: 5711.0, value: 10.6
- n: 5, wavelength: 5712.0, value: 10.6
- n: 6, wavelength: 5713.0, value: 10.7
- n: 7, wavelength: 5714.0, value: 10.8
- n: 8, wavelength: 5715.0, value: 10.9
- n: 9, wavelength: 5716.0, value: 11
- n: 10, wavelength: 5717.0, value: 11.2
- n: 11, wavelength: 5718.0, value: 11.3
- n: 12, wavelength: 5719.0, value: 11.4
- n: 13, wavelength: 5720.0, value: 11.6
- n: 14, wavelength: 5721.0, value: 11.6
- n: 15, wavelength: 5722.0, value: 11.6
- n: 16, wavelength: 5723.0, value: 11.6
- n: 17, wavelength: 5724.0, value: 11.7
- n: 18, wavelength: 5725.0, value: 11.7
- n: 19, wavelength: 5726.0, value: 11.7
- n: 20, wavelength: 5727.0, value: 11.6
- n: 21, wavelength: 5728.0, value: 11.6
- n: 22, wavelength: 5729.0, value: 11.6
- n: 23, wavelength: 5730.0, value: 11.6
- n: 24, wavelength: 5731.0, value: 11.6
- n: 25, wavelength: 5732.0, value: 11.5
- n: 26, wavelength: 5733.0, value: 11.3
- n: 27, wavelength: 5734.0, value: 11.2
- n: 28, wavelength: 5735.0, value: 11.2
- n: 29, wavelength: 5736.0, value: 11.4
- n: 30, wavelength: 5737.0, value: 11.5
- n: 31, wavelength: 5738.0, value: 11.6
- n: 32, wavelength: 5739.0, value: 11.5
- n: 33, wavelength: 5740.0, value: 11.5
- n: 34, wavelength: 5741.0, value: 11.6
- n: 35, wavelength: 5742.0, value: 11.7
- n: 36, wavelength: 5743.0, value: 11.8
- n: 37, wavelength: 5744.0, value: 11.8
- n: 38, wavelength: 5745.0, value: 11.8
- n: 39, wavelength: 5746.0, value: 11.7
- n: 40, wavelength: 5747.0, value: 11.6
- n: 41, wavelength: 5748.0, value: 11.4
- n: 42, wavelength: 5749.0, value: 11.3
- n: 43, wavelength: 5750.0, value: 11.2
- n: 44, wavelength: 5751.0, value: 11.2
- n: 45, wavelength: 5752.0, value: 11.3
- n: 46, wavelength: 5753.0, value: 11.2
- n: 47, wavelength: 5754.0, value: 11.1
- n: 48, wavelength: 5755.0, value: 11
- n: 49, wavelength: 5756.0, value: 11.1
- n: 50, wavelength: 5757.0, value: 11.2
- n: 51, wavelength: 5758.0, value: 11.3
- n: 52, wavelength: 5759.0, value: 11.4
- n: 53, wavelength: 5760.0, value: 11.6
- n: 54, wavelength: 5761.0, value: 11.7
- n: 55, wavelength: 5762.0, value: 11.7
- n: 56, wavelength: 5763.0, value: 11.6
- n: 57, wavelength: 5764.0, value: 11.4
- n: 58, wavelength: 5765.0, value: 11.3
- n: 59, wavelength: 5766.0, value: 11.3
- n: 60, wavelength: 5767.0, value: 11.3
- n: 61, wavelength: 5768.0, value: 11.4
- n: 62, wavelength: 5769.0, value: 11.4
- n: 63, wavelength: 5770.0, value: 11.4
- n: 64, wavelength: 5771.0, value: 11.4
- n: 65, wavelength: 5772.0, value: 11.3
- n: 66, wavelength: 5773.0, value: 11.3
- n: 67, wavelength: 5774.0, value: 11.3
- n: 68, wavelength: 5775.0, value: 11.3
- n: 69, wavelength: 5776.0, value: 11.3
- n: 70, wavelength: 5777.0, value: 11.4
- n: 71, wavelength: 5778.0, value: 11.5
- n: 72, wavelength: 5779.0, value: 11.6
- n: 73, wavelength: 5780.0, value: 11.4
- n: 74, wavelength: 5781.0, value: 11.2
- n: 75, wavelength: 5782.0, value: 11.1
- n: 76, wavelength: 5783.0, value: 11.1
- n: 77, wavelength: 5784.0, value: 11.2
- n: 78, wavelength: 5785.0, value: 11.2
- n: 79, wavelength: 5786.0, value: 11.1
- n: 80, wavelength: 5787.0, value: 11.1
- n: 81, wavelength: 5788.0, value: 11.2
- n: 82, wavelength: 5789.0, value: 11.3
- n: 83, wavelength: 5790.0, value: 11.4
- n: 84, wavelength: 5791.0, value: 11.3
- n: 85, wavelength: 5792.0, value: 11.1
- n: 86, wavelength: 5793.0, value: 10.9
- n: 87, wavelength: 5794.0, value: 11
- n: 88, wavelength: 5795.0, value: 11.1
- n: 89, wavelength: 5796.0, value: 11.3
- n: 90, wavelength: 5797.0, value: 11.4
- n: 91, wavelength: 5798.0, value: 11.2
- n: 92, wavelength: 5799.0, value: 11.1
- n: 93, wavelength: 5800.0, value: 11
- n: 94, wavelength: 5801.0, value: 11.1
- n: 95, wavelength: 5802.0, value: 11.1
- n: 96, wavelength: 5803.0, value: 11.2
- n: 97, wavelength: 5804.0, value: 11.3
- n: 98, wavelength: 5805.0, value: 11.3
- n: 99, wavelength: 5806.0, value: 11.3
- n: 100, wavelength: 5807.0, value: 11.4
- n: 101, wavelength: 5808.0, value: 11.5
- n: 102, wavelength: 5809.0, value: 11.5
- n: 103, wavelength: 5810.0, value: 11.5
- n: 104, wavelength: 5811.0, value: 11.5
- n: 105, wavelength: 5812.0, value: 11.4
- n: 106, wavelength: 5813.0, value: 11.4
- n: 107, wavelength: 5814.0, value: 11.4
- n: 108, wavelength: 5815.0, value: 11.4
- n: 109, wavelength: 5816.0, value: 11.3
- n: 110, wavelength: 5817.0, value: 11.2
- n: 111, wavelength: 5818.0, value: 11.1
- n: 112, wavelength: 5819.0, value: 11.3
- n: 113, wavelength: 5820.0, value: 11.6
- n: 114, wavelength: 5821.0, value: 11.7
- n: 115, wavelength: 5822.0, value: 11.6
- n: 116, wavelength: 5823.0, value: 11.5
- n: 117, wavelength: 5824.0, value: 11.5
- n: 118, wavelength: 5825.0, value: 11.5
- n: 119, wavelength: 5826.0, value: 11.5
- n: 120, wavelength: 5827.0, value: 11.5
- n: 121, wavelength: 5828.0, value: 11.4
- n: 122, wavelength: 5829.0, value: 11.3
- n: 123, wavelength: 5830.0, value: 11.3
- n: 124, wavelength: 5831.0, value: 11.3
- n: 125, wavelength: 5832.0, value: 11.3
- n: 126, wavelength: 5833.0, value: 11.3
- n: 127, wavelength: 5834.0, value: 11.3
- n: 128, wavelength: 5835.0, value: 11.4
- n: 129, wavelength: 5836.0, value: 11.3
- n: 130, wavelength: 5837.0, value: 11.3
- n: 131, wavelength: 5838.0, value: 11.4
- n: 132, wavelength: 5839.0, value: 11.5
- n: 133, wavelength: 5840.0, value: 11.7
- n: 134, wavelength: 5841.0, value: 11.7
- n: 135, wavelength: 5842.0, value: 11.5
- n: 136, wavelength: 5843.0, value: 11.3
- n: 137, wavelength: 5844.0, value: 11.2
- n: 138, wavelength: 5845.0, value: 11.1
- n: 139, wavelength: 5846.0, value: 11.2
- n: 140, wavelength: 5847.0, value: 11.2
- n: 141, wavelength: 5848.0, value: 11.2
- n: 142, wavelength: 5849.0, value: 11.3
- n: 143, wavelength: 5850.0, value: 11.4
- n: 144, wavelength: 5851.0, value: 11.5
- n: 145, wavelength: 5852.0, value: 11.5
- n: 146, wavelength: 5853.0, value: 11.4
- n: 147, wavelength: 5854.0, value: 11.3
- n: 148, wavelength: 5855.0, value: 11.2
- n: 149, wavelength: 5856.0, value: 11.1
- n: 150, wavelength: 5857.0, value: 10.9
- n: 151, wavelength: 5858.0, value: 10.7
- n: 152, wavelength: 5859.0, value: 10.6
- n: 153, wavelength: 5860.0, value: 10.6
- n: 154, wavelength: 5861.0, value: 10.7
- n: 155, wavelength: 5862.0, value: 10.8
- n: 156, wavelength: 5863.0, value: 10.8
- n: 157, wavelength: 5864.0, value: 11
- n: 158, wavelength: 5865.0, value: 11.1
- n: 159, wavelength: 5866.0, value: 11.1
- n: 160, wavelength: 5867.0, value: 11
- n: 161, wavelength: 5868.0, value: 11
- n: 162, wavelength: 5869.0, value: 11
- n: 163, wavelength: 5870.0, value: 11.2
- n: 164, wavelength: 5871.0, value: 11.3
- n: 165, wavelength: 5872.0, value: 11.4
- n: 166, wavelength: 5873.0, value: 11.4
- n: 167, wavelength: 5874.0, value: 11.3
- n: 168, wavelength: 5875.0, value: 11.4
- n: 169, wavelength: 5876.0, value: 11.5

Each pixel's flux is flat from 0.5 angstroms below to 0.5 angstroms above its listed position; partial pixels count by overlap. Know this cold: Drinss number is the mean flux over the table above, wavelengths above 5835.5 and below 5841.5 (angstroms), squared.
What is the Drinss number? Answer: 132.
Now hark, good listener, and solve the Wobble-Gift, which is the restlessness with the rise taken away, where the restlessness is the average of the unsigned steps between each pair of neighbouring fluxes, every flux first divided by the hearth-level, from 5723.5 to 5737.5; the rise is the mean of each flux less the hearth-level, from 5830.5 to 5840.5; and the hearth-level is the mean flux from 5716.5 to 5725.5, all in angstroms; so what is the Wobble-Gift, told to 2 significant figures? 0.15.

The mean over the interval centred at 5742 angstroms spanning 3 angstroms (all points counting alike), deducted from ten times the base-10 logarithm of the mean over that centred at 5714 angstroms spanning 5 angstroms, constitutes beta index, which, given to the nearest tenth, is -1.4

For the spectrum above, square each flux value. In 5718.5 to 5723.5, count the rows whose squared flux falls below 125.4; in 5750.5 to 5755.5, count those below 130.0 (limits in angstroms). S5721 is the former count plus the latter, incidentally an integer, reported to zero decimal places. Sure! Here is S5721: 5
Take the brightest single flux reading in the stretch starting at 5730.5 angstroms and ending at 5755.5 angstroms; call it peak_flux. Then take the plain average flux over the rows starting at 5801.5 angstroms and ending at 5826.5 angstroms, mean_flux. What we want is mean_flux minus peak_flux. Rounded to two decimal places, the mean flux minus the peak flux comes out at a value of -0.40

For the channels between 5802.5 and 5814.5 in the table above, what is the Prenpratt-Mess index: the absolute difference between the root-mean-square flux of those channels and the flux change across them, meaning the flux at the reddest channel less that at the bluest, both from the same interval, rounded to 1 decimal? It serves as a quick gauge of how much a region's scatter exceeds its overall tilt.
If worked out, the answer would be 11.2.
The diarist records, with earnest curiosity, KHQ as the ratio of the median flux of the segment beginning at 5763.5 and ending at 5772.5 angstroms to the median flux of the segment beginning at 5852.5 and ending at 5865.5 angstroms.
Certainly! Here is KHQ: 1.05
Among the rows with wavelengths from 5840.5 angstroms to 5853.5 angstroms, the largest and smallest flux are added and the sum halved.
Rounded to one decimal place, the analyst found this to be 11.4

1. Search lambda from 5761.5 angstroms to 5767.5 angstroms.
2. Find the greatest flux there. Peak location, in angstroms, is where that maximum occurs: 5762.0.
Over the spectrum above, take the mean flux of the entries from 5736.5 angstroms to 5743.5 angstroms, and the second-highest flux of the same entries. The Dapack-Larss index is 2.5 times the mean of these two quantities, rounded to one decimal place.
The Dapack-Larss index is 29.1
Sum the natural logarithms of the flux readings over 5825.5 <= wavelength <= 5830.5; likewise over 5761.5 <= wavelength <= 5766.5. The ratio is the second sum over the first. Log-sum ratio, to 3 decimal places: 1.002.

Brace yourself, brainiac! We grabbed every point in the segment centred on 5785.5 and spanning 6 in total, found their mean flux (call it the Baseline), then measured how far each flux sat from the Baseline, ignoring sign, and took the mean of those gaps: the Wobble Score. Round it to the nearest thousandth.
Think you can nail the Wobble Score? 0.050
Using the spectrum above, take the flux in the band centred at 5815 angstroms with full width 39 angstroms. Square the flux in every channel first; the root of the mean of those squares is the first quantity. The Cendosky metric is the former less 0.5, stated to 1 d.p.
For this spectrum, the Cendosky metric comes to 10.9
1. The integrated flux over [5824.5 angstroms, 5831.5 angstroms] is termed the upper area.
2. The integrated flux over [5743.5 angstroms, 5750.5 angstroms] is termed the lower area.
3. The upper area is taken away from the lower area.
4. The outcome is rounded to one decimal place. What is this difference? 1.0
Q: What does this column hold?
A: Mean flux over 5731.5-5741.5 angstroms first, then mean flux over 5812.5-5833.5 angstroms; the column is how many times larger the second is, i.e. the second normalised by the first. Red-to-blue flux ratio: 1.00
